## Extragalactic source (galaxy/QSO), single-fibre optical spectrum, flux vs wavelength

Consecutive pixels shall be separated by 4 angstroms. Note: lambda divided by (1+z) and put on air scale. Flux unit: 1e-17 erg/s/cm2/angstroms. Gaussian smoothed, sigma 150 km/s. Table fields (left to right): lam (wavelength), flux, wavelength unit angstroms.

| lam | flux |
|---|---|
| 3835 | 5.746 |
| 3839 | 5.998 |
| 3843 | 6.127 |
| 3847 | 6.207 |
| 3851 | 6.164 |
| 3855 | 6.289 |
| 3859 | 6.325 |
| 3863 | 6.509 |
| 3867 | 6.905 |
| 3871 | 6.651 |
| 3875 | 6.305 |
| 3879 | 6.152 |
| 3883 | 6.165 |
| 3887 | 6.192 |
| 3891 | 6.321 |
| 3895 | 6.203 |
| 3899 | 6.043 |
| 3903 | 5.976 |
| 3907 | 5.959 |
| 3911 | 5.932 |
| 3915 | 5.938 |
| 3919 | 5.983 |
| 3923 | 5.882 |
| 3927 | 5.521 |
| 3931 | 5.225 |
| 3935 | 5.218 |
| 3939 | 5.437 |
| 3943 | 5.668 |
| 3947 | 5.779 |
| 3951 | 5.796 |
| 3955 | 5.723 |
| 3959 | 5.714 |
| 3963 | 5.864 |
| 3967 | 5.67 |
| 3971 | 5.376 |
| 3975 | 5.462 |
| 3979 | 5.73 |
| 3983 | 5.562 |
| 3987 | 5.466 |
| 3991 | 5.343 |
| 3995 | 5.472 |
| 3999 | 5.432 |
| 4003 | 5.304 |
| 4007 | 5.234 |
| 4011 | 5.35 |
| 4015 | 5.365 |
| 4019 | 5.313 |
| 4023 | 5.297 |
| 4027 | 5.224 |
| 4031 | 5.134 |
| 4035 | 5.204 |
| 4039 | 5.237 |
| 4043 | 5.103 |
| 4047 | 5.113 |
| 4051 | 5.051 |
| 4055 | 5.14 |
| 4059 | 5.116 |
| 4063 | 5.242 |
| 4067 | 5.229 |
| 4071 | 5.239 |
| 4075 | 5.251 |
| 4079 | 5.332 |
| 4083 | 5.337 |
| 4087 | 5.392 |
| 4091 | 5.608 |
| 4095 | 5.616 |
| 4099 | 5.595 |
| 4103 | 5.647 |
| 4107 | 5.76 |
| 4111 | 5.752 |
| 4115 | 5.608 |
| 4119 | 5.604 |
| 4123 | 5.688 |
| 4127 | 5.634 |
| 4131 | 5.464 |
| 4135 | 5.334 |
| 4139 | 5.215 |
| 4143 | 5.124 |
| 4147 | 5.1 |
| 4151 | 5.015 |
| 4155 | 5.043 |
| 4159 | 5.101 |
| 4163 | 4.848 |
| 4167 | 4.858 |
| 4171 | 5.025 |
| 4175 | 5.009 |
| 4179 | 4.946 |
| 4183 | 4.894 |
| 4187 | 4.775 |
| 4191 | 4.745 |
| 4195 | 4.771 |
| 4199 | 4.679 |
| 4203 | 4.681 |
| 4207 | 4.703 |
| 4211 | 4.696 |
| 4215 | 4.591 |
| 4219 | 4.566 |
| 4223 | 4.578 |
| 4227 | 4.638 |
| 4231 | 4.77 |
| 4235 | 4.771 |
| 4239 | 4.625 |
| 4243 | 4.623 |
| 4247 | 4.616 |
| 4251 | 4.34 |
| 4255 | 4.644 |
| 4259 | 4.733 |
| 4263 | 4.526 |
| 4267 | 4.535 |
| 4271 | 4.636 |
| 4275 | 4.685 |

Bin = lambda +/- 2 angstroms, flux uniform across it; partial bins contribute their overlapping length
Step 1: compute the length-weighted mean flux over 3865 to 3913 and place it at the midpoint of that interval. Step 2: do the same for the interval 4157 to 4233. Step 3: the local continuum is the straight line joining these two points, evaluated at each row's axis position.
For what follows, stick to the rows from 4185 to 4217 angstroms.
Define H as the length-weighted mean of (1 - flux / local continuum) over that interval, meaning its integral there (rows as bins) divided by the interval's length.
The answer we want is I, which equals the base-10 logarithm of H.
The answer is -1.98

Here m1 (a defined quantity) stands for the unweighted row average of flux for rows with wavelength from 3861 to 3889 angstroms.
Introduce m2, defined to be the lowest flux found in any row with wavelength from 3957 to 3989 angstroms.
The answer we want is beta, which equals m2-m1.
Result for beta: -1.04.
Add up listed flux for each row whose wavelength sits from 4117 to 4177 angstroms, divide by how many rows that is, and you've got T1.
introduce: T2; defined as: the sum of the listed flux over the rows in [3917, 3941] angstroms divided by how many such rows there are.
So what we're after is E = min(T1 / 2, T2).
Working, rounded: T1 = 5.20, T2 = 5.54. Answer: 2.60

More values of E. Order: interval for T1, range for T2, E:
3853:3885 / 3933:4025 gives 3.21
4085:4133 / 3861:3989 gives 2.81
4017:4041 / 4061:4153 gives 2.62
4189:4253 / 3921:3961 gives 2.32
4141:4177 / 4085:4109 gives 2.51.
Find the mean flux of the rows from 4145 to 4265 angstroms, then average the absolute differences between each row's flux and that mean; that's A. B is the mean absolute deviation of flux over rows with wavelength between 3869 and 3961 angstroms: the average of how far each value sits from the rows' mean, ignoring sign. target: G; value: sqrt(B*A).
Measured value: 0.20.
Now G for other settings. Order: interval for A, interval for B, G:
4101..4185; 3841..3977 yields 0.30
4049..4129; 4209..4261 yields 0.12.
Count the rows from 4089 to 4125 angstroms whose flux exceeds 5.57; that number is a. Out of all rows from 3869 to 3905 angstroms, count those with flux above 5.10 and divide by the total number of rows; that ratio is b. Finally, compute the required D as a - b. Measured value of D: 8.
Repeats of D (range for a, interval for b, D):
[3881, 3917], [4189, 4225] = 9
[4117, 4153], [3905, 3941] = 2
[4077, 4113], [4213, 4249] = 6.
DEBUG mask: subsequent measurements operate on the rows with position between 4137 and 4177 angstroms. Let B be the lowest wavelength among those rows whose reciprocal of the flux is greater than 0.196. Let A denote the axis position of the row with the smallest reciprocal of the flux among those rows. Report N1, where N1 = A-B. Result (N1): -8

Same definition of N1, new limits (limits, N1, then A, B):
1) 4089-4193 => -40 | 4107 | 4147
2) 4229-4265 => 4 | 4235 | 4231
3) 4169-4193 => 0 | 4171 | 4171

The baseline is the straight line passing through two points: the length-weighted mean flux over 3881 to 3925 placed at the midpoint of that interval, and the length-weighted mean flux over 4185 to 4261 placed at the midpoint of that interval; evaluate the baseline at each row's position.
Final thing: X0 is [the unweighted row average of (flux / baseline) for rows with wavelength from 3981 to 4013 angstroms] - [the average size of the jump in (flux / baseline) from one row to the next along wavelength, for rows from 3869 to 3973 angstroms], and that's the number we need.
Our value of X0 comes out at 0.93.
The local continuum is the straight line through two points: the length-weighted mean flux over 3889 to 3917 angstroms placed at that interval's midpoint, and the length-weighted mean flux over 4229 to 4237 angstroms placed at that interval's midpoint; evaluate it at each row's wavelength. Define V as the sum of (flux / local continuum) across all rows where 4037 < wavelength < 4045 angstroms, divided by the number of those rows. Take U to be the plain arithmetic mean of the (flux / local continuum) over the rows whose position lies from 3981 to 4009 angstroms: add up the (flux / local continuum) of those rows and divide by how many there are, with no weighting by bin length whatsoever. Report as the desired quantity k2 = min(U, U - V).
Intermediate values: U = 0.95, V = 0.94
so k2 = 0.01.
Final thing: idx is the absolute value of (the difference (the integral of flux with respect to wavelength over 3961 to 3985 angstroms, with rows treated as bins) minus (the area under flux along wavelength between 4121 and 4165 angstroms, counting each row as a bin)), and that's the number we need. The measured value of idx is 96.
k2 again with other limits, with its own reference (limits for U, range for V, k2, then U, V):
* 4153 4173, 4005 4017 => 0.04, 0.99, 0.94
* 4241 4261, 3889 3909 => -0.03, 0.98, 1.01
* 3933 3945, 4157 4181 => -0.07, 0.92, 0.99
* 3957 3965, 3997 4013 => 0.05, 0.99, 0.94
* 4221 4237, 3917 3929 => 0.01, 0.98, 0.97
